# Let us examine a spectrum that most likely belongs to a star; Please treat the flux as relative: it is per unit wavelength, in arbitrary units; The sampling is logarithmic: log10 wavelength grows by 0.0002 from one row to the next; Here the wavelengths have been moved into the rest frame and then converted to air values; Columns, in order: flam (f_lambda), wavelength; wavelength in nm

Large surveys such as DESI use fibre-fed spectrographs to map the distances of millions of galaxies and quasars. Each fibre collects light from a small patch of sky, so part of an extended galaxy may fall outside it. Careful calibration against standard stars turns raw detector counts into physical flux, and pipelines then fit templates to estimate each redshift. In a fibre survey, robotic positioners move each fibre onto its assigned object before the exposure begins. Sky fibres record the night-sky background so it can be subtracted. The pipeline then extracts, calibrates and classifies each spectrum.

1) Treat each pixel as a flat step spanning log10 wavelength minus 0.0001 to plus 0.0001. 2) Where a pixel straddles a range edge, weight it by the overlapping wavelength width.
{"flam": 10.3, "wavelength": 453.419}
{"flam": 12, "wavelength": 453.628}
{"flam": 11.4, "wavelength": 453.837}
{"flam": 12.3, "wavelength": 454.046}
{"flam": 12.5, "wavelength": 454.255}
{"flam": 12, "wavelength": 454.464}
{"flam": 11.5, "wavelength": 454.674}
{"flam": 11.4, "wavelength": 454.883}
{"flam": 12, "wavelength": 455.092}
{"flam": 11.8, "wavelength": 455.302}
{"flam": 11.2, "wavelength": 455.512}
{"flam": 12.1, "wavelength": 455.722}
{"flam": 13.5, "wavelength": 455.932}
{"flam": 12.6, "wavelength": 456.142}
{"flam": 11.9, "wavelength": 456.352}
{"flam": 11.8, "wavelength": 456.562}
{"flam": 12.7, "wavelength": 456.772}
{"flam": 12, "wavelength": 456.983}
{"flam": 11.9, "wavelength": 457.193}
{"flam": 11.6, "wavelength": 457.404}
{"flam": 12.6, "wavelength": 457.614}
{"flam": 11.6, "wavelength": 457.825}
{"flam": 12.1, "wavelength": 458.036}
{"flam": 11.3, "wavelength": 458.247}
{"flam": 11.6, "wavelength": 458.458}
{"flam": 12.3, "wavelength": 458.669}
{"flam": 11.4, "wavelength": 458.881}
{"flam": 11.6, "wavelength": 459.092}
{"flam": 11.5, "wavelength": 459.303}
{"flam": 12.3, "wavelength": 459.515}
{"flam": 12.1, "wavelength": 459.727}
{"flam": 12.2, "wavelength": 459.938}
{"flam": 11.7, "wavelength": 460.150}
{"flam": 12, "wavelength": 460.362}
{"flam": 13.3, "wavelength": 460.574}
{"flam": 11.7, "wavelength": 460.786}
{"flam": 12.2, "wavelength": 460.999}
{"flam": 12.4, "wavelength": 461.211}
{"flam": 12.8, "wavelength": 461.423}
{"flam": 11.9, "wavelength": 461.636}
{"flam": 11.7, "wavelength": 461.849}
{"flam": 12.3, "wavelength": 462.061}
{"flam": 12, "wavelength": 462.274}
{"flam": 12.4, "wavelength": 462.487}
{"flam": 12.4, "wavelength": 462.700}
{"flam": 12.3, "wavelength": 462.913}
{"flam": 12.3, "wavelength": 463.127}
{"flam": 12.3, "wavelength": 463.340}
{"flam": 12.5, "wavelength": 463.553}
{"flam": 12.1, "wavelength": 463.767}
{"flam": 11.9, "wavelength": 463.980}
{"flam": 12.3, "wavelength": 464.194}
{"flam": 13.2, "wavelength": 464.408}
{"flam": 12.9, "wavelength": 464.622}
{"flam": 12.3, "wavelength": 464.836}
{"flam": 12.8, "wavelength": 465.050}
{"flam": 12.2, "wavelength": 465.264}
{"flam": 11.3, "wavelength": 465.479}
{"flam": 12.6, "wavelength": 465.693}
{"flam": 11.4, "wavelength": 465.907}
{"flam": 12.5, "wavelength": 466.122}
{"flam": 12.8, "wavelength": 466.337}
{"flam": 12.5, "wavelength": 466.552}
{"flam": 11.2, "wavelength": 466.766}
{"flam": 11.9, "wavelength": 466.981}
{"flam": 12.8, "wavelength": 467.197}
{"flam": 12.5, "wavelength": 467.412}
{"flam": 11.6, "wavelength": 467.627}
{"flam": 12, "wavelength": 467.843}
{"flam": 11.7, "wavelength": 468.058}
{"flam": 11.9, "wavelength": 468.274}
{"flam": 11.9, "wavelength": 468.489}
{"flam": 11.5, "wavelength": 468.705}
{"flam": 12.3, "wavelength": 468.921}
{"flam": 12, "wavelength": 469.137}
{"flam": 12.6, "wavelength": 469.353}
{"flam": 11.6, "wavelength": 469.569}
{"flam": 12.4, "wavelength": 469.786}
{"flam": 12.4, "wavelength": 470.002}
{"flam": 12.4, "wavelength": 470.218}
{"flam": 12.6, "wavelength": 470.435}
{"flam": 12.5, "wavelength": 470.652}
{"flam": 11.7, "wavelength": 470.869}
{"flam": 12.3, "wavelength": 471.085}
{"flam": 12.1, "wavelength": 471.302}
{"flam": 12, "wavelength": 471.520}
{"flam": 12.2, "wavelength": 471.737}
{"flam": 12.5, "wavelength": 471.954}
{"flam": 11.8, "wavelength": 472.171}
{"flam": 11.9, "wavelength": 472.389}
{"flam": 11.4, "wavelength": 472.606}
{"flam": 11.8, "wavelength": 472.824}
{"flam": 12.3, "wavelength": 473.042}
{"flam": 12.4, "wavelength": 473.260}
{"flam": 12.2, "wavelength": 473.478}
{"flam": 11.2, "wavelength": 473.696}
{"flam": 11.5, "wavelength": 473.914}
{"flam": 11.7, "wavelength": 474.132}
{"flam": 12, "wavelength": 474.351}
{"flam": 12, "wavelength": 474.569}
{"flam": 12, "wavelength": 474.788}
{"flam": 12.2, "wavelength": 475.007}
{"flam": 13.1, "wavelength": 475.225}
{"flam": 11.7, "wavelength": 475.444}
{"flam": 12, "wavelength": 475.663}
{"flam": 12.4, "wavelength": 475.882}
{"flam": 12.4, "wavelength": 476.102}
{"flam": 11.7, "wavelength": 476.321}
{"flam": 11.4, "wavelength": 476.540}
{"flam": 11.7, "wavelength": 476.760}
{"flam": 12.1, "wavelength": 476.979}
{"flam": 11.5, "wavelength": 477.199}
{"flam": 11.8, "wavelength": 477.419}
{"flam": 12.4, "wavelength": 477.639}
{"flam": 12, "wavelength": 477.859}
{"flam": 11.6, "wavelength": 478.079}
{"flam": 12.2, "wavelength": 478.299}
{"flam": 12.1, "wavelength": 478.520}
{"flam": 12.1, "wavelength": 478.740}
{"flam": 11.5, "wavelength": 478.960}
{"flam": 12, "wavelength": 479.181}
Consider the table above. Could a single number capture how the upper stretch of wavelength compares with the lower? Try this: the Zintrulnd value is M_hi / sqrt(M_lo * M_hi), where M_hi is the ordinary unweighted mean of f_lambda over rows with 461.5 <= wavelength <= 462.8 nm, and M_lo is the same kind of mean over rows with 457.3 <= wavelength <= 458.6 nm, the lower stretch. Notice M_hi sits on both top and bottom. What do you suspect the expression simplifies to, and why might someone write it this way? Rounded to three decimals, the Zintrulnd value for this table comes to 1.013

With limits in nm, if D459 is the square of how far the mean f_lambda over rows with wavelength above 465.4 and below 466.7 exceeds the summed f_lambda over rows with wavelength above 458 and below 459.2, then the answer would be 3378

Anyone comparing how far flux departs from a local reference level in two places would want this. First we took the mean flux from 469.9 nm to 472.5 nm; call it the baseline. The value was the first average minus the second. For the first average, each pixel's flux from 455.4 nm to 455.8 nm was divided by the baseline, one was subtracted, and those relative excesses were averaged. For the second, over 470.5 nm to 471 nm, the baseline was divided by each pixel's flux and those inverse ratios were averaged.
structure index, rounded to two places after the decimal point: -1.05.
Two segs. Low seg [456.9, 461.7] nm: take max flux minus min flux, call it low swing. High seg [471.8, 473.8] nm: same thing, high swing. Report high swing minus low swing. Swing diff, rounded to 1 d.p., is -0.7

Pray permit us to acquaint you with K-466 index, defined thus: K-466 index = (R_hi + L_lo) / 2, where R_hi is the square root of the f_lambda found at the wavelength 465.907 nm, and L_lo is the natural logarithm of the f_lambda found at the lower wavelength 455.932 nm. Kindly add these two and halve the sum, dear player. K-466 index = 2.99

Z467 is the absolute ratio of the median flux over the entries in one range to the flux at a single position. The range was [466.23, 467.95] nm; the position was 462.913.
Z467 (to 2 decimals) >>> 1.00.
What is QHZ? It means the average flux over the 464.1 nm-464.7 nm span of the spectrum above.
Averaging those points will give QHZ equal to 12.8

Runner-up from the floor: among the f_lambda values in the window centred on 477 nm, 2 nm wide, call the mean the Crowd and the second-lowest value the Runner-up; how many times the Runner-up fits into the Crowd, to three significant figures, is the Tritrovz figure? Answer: 1.03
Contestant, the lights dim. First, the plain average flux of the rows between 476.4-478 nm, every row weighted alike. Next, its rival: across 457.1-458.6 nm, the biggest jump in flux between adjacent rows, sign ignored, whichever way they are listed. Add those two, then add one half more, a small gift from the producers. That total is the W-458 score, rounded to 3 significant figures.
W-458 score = 13.3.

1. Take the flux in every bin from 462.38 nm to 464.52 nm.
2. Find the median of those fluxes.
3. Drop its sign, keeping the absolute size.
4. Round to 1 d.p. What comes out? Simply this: 12.3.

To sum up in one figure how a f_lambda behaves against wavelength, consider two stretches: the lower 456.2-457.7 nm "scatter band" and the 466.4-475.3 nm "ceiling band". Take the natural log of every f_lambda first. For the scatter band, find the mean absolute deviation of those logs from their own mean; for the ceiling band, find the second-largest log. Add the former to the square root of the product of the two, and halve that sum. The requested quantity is 0.145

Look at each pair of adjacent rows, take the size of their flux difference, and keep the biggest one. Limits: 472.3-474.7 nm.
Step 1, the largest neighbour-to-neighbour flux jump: 1.00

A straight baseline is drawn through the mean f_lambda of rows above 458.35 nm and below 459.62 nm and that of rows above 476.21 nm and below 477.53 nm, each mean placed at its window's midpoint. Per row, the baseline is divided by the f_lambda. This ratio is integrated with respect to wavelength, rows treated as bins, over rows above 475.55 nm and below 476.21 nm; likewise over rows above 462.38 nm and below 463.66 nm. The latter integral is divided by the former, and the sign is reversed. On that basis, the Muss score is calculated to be -1.9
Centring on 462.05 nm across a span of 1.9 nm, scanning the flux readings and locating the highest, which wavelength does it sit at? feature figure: 461.423 nm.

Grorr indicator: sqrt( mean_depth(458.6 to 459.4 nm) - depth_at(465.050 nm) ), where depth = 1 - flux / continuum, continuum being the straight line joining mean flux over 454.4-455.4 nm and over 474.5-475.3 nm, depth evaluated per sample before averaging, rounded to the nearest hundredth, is 0.28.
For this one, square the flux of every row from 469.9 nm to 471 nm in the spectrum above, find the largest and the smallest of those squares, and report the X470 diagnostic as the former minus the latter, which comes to 22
